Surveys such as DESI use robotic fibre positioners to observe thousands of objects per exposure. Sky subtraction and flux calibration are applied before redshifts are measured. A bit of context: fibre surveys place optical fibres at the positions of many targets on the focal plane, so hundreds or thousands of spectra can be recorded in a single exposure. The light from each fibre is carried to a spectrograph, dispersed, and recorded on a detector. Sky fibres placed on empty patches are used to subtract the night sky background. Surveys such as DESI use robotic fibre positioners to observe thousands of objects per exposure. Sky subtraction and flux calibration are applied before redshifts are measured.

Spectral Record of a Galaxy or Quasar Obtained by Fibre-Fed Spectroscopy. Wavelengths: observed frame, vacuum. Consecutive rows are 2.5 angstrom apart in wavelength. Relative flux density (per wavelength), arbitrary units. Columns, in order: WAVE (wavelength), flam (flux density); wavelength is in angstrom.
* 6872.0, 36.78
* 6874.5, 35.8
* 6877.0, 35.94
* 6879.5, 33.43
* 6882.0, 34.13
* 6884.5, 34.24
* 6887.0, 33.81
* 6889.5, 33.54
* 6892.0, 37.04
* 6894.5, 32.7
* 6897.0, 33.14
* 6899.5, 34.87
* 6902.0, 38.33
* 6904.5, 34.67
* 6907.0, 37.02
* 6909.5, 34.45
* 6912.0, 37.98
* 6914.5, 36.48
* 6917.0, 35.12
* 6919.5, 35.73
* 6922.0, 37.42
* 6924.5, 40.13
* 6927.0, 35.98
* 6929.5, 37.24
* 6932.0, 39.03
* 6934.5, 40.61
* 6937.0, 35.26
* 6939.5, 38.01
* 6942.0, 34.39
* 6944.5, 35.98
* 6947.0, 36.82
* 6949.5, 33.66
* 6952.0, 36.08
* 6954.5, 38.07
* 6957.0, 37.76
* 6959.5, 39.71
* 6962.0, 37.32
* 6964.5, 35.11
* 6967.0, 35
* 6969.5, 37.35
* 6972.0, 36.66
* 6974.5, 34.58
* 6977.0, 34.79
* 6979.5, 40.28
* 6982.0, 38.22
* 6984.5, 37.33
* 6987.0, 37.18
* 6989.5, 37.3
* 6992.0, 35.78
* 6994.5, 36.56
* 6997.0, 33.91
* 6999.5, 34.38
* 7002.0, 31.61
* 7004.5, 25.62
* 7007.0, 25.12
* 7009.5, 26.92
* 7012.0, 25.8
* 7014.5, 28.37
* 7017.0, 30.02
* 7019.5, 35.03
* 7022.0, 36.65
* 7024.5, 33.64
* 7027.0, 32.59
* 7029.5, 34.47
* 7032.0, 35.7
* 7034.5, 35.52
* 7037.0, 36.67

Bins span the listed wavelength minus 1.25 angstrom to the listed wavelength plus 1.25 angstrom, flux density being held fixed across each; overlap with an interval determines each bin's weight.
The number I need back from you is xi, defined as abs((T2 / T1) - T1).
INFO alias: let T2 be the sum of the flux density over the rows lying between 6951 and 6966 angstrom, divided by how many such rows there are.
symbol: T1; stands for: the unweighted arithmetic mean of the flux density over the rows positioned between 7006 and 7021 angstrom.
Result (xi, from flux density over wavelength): 27.2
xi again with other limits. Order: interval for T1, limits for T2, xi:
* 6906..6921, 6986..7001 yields 35.1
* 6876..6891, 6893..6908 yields 33.2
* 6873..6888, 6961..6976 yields 33.5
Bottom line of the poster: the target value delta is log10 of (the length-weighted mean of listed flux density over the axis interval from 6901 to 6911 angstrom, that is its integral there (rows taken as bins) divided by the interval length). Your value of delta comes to 1.56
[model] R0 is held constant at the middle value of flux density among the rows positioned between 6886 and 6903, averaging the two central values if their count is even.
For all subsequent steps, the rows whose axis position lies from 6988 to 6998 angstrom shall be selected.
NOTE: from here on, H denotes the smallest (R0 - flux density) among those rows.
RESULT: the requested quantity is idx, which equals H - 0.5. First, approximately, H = -3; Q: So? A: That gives -4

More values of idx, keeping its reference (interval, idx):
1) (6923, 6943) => -7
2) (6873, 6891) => -3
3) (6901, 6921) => -5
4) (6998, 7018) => -1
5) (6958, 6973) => -6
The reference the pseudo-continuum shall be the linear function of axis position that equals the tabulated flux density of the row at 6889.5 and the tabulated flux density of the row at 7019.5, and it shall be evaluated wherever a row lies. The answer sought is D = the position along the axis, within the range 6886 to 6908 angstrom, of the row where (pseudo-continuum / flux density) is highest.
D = 6894.5 angstrom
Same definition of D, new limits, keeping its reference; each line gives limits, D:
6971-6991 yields 6974.5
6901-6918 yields 6909.5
